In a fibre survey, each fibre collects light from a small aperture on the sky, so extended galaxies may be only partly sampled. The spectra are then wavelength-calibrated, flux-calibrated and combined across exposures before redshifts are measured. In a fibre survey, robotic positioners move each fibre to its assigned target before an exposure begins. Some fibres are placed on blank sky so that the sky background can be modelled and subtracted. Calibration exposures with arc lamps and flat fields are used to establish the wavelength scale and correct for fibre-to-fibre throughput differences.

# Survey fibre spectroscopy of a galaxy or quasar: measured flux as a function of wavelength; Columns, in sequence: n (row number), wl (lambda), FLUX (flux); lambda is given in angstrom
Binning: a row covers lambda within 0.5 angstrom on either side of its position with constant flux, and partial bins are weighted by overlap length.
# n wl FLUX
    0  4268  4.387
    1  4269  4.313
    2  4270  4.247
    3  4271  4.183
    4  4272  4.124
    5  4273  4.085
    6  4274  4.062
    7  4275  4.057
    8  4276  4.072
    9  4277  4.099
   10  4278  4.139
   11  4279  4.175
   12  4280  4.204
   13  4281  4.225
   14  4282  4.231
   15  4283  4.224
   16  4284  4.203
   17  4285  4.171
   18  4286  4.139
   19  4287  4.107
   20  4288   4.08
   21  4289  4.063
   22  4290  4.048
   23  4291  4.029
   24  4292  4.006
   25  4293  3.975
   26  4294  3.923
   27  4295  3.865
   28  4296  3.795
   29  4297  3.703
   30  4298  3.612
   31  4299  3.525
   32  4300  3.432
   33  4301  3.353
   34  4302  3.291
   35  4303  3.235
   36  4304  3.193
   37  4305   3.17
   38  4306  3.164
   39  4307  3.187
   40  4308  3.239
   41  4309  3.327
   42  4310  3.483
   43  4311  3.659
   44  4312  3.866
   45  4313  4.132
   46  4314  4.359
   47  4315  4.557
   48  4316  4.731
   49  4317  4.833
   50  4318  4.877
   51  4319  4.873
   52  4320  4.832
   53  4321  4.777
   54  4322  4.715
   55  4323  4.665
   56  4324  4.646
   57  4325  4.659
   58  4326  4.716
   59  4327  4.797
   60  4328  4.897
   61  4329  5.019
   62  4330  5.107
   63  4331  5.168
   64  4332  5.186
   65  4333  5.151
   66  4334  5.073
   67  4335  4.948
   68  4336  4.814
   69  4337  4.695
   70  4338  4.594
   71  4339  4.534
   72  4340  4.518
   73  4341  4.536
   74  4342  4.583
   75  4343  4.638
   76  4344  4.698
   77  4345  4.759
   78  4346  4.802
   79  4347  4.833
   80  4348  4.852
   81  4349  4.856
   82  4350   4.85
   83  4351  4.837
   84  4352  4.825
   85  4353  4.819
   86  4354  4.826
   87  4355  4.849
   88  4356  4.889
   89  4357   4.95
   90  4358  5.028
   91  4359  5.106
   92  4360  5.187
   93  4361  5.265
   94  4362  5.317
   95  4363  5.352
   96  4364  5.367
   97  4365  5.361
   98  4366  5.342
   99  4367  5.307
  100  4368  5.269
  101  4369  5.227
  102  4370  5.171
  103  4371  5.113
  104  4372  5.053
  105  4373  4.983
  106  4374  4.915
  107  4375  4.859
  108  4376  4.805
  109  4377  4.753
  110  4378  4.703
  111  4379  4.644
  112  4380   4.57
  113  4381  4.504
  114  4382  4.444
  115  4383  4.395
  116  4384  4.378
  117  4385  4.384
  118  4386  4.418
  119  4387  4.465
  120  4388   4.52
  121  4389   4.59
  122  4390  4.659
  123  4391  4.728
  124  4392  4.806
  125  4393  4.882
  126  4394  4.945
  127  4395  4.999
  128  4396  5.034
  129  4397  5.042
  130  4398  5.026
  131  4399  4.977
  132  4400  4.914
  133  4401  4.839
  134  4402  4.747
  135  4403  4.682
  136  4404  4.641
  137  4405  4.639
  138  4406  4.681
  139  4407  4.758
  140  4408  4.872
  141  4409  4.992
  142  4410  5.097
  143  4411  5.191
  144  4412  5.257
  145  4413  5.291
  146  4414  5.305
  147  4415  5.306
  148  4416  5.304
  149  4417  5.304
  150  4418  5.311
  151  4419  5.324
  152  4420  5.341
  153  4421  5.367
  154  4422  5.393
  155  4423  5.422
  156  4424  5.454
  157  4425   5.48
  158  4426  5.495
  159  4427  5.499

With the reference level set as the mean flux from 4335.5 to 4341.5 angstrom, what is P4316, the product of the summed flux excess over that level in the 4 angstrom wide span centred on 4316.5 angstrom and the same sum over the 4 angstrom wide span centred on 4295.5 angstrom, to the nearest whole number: -2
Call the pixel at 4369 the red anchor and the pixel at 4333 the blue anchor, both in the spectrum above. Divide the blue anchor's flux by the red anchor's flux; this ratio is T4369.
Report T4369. 0.99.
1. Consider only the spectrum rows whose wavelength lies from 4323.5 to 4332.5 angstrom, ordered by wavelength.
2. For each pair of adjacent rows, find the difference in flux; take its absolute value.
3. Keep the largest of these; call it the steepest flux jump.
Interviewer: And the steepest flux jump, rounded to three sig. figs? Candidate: 0.122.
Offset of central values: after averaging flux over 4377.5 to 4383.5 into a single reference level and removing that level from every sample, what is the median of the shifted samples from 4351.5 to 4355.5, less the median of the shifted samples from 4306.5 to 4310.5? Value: 1.5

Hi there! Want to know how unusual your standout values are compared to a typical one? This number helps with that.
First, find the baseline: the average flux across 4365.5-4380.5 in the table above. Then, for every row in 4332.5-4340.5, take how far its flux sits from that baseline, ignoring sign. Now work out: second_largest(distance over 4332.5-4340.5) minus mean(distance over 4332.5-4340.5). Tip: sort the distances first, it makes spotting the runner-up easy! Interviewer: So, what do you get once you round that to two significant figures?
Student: 0.19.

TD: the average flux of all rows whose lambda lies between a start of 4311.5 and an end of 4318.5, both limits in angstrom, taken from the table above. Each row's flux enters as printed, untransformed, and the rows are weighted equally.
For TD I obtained 4.48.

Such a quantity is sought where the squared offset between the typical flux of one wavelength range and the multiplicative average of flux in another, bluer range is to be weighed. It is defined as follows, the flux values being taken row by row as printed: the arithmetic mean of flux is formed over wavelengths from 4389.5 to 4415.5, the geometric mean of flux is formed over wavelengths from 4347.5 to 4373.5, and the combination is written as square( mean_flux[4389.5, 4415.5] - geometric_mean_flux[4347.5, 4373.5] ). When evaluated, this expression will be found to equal 0.0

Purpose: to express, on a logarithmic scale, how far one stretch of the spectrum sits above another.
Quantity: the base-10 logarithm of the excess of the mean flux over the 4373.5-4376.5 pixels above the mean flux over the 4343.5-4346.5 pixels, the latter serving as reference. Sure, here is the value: -1.0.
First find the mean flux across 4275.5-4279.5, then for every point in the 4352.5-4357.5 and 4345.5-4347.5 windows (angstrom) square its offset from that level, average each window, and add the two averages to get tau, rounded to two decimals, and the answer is 1.04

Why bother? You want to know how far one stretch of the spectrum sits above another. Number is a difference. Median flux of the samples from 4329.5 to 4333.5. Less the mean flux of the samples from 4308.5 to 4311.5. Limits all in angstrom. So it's 1.7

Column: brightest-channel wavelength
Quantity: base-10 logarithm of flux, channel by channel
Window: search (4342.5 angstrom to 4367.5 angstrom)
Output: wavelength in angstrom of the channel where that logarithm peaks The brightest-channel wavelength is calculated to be 4364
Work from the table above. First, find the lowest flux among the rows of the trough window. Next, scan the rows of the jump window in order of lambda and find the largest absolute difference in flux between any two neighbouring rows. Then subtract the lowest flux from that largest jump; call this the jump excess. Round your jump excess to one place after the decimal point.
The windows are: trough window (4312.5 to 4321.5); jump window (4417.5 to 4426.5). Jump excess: -4.1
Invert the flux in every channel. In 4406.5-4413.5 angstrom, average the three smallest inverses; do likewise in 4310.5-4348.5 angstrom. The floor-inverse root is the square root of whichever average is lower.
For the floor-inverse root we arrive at 0.437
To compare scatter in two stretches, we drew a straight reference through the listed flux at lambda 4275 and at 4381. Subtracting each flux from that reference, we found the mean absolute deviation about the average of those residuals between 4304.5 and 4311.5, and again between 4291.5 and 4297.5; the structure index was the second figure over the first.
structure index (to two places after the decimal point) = 0.69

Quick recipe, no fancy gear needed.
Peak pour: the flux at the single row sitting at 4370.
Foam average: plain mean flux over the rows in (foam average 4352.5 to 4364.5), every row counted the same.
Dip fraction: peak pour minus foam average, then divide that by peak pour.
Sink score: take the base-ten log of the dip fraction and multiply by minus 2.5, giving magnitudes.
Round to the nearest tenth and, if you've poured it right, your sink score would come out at 4.4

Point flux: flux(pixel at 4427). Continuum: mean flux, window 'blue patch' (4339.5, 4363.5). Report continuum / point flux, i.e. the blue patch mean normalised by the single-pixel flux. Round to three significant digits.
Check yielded 0.888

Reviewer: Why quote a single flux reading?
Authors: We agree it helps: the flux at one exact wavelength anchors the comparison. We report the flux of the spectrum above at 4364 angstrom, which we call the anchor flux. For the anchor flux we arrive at 5.367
